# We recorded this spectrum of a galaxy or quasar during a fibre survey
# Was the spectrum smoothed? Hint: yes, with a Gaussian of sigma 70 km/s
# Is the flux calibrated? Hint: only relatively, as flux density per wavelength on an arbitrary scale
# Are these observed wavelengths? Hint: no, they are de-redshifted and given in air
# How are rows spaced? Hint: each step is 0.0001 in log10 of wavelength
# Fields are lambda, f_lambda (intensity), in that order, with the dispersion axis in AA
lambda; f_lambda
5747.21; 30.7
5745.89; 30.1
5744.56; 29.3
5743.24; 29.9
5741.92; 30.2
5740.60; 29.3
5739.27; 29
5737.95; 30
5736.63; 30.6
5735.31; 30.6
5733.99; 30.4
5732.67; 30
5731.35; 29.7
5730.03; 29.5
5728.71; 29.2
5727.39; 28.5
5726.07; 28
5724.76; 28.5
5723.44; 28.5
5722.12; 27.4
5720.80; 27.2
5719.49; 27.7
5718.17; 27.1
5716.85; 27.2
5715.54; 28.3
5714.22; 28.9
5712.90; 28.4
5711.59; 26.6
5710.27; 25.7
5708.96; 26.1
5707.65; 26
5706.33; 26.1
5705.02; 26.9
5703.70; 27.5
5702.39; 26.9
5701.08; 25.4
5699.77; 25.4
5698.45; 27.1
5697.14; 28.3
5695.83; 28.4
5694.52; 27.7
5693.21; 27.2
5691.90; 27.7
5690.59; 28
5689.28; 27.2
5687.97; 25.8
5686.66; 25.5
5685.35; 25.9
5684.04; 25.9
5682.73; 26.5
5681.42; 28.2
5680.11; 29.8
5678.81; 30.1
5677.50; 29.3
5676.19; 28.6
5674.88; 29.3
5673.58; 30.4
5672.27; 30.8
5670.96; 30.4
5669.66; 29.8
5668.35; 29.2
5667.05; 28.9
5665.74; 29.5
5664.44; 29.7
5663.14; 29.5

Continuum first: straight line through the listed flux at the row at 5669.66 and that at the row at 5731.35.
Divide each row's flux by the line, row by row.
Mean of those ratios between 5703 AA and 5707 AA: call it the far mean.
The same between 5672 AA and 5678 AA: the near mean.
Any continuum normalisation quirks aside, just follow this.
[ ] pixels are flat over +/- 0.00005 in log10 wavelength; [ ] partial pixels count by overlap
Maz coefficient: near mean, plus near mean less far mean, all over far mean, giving 1.21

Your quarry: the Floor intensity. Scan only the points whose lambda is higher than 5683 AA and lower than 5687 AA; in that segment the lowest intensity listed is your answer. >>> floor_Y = 25.5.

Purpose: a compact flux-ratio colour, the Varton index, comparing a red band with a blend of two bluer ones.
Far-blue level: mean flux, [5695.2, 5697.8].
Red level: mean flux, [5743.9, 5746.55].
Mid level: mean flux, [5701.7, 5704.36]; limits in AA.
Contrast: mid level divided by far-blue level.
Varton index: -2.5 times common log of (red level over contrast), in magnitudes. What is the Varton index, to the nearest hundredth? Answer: -3.73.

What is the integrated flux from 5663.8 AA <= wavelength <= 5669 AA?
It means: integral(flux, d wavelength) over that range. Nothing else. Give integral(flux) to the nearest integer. 153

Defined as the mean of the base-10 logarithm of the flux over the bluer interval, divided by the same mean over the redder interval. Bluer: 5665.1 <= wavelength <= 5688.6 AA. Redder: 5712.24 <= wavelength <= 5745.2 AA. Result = 1.00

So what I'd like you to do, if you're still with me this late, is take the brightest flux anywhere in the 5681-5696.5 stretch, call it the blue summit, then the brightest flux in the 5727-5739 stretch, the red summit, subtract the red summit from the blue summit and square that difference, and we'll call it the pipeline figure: 4.84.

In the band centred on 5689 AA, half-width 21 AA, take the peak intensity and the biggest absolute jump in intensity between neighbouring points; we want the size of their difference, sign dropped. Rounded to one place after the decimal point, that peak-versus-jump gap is 29.1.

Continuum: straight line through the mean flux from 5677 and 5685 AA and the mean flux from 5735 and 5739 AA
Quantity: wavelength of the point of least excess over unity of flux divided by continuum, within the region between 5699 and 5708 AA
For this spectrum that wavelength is 5701.08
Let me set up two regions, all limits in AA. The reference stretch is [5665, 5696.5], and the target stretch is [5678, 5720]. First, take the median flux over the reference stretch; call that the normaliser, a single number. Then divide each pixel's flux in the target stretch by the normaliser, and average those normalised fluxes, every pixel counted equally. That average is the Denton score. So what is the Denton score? 0.95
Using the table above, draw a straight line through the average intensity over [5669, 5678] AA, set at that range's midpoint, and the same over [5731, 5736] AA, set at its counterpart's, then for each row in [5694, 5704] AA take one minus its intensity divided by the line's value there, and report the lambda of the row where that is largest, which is 5701.08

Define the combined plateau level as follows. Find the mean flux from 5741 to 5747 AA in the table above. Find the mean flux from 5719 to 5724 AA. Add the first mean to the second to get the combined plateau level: 57.6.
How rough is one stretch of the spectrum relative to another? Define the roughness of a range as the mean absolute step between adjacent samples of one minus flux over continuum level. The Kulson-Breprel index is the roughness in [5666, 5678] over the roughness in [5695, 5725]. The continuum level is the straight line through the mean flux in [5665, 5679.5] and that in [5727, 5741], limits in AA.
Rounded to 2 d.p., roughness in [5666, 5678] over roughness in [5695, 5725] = 0.91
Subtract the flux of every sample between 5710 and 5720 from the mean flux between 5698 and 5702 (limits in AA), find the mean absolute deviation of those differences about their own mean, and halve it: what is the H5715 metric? 0.42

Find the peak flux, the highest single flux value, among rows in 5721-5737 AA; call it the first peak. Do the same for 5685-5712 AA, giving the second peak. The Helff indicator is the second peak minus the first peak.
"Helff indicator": -2.2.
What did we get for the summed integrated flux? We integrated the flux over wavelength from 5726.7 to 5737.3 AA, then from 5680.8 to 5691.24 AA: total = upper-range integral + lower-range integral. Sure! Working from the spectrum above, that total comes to 594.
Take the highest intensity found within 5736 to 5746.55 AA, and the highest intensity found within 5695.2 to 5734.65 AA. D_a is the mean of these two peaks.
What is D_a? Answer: 30.5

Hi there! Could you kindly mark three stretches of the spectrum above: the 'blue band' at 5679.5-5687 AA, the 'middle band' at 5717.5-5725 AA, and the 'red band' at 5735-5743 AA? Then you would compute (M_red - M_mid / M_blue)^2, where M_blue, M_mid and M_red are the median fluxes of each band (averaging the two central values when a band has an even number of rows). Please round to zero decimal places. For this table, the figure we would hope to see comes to 844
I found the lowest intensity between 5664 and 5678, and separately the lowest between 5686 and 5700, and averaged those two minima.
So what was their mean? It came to 27.0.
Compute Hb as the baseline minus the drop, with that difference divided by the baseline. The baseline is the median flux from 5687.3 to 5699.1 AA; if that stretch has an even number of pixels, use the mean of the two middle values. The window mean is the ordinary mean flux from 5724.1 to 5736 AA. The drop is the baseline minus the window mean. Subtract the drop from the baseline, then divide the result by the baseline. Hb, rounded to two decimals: 1.06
